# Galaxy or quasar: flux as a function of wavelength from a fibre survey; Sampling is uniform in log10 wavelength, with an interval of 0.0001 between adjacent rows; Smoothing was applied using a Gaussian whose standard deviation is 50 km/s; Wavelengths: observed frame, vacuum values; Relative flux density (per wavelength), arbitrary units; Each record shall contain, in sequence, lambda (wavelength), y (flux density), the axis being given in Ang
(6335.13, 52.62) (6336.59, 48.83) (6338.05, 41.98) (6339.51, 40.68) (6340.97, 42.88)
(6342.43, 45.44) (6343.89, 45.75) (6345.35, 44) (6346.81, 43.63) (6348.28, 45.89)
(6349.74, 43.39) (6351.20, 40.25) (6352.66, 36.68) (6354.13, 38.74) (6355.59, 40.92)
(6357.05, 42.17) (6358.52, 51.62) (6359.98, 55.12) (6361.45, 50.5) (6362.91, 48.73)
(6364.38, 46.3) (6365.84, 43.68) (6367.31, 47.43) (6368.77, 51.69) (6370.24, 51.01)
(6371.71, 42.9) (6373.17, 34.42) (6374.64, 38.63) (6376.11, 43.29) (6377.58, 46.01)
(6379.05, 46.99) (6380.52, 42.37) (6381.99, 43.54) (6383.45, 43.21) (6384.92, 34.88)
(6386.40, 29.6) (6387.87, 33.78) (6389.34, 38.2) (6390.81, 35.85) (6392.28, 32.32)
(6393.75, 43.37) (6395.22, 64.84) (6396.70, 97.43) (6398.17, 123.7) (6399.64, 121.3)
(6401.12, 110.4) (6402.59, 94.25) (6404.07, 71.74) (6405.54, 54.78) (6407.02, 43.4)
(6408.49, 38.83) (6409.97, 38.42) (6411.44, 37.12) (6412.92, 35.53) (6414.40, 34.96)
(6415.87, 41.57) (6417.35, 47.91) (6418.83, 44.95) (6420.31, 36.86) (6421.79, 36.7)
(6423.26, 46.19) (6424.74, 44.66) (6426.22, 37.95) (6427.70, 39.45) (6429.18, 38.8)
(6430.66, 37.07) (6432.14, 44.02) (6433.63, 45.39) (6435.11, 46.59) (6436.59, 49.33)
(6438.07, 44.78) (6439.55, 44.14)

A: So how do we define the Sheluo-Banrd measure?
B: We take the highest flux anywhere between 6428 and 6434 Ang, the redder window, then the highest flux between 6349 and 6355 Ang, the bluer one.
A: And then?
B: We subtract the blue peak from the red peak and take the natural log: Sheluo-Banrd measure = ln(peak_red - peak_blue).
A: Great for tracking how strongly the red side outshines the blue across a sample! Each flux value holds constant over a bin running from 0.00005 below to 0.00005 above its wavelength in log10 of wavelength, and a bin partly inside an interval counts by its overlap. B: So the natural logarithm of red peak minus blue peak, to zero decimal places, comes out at 1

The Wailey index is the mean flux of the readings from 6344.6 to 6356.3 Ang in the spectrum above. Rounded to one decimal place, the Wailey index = 41.7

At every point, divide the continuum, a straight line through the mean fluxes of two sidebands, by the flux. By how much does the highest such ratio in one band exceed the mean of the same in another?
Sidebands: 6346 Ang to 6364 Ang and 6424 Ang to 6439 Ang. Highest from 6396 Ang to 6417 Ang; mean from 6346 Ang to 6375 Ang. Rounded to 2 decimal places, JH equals 0.22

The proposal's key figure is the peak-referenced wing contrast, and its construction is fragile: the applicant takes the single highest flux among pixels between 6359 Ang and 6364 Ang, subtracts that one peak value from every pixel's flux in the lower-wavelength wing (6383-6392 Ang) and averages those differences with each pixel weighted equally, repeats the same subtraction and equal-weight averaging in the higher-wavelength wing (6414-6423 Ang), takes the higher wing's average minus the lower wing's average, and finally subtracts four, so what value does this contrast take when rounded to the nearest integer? 1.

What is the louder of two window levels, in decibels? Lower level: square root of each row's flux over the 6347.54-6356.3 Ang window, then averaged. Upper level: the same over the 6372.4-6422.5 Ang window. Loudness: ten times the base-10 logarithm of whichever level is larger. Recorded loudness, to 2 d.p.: 8.47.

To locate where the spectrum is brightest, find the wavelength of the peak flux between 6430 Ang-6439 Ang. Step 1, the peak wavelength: 6436.59 Ang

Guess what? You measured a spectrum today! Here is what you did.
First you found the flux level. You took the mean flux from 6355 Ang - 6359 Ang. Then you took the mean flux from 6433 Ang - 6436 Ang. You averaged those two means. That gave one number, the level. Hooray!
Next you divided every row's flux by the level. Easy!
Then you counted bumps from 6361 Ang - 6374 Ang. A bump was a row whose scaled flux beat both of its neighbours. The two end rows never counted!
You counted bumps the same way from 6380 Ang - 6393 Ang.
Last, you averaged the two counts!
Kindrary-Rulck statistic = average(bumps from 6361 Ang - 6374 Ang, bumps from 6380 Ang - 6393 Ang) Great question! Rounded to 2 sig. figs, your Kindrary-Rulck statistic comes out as 1.5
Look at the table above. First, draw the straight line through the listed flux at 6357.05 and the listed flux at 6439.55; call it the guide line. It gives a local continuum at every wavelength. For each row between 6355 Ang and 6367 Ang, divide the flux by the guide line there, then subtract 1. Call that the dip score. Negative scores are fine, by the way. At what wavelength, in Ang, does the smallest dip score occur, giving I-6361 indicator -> 6355.59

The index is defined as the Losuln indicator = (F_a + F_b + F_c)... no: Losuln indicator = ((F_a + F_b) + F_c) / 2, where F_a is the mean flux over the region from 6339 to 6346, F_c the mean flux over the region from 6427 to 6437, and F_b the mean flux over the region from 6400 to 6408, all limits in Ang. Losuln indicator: 81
